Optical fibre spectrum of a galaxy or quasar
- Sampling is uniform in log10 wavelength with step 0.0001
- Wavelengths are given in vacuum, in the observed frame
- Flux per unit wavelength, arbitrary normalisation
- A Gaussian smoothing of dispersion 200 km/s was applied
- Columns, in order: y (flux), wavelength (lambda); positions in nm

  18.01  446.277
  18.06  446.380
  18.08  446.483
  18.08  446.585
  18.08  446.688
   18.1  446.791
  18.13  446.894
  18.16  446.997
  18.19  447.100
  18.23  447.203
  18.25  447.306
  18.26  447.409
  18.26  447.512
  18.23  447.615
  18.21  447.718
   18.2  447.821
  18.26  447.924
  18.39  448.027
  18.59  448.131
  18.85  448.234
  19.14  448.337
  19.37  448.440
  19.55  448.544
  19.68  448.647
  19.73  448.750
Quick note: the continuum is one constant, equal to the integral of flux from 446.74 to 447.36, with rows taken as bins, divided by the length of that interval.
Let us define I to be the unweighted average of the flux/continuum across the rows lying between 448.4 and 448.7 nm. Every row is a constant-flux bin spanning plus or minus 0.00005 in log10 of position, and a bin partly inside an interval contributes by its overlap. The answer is 1.08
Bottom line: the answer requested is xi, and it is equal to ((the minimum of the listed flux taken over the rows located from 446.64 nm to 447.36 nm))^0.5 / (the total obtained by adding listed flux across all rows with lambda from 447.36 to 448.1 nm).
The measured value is 0.0333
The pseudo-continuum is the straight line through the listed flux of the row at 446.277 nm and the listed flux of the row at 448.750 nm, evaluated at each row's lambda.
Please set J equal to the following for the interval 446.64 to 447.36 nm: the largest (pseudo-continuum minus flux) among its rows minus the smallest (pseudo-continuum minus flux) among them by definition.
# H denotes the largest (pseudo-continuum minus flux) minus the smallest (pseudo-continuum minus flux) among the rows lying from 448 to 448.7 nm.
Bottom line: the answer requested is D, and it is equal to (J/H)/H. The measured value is 0.4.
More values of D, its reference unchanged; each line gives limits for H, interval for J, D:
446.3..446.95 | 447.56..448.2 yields 2.3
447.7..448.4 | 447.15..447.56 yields 0.5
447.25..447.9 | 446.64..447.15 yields 1.1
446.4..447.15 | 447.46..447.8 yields 1.9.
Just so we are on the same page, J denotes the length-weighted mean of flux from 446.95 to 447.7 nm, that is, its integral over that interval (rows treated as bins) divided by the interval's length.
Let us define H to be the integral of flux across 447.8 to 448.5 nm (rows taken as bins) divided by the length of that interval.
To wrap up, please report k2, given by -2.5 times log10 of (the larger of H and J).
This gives -3.18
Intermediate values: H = 18.7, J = 18.2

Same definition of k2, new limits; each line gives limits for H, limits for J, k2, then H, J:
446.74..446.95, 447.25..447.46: -3.15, 18.1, 18.3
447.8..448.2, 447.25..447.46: -3.16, 18.4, 18.3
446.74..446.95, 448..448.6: -3.20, 18.1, 19.0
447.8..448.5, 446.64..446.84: -3.18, 18.7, 18.1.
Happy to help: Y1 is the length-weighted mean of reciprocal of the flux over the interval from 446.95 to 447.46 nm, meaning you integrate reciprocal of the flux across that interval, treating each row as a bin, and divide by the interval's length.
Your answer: 0.0549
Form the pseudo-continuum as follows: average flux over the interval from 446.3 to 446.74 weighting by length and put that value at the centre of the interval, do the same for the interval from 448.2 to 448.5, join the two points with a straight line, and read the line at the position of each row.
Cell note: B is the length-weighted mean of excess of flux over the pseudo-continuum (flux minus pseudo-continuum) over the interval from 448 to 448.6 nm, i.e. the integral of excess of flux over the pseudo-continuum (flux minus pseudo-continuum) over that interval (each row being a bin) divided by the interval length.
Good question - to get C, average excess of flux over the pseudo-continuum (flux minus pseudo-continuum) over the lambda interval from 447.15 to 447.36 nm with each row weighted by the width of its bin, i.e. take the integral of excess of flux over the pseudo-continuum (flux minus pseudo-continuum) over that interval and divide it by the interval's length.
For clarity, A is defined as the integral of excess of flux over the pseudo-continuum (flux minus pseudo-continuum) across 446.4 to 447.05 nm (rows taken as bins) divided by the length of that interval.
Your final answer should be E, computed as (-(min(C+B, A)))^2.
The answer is 0.12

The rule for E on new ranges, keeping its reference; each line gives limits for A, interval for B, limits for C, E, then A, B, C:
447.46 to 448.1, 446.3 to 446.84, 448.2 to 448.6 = 0.28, -0.5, -0.03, 0.09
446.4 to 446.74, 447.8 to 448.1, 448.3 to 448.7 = 0.12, 0.0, -0.58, 0.23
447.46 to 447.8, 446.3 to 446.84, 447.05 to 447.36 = 0.24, -0.5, -0.03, -0.25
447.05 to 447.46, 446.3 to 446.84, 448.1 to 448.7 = 0.07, -0.3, -0.03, 0.06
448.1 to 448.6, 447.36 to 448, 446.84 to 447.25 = 0.49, 0.0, -0.50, -0.20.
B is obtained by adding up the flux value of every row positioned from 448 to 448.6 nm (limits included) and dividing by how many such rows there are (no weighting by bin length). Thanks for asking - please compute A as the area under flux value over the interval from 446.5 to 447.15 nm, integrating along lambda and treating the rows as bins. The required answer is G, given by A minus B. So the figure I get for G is -7.2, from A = 11.8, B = 19.0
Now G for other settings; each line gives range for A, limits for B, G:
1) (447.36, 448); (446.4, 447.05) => -6.4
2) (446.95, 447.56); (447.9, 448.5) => -7.7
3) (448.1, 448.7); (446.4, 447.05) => -6.6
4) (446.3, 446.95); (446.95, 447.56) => -6.5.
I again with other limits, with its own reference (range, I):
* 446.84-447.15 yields 1.00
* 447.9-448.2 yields 1.01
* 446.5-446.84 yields 1.00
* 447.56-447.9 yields 1.00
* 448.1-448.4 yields 1.04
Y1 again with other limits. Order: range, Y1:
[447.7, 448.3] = 0.0542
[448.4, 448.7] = 0.0512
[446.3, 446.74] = 0.0553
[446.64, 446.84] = 0.0552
